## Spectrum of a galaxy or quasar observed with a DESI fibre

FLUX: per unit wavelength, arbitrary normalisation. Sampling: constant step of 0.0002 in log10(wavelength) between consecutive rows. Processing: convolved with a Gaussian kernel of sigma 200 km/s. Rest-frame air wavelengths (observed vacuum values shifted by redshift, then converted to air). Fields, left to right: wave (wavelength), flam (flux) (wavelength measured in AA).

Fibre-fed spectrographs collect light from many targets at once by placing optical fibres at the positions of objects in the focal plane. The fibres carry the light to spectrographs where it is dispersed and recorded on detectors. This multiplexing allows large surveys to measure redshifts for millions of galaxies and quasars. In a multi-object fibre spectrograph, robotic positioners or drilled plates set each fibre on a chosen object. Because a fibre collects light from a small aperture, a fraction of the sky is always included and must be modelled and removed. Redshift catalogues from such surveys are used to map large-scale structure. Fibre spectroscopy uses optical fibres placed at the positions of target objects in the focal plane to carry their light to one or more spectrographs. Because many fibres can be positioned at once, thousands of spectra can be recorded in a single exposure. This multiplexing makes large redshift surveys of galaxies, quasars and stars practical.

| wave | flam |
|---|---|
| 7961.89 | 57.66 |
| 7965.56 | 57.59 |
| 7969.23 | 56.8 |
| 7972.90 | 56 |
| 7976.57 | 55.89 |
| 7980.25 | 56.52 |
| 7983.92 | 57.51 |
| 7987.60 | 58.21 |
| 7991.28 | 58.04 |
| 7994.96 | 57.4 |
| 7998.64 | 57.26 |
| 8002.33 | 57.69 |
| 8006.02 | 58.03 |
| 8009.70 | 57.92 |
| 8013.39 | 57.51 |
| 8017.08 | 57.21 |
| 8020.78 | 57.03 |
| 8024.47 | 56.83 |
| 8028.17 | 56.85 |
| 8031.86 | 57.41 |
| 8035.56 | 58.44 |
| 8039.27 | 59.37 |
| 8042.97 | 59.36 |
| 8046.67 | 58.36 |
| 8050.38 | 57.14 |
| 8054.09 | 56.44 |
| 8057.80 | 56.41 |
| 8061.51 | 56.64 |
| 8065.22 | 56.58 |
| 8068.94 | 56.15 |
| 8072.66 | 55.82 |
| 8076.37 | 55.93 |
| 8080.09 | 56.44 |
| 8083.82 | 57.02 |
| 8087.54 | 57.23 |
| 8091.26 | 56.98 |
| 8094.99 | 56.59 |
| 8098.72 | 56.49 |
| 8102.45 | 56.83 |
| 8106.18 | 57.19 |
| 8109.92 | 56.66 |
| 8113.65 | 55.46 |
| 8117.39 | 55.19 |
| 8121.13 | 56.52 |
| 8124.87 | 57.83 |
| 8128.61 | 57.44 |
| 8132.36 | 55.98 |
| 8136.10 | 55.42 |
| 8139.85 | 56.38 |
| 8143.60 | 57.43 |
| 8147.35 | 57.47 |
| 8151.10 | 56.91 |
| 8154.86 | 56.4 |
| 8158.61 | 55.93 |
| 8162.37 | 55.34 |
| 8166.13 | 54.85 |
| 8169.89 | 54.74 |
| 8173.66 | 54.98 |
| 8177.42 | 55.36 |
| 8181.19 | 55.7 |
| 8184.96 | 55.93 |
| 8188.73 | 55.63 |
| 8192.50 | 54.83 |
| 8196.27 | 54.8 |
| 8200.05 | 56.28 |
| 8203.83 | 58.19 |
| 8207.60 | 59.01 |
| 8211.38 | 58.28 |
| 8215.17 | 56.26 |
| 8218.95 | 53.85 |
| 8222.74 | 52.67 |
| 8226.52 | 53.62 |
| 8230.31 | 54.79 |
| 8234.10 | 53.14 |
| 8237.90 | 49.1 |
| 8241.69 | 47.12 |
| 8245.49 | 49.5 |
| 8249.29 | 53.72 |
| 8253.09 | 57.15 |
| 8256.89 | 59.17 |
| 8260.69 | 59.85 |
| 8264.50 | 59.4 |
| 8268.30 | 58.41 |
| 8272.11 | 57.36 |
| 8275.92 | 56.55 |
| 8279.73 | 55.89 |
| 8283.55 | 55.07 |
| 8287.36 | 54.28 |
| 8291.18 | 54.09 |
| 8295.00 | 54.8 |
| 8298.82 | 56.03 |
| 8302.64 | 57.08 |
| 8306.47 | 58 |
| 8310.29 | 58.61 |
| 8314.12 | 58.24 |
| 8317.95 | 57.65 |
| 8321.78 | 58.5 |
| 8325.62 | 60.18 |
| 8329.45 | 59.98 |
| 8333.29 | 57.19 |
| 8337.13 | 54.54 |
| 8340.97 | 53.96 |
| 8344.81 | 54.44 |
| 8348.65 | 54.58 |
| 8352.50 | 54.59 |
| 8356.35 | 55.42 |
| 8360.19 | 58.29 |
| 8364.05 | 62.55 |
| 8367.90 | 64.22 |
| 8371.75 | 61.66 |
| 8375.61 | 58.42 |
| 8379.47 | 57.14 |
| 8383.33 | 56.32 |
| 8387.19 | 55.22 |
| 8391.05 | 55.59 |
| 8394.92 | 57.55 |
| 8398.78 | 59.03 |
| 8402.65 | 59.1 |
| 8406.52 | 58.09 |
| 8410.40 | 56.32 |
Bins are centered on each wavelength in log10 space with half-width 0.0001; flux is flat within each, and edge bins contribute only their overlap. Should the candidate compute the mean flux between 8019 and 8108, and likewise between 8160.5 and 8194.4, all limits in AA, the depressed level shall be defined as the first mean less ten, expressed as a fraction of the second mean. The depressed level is 0.852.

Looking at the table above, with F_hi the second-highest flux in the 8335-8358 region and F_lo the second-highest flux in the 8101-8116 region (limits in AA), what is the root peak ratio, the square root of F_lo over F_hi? 1.02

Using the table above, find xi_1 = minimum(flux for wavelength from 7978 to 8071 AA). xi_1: 56.15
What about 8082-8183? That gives 54.74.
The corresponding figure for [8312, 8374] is 53.96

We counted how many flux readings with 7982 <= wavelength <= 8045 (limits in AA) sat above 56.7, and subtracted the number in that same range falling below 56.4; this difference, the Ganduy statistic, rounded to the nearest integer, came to 17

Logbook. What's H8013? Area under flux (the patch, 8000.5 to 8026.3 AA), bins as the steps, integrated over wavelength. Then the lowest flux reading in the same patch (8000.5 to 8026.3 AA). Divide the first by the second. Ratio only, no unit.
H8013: 26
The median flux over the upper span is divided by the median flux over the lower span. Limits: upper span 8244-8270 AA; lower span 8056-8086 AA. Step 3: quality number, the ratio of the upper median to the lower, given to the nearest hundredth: 1.04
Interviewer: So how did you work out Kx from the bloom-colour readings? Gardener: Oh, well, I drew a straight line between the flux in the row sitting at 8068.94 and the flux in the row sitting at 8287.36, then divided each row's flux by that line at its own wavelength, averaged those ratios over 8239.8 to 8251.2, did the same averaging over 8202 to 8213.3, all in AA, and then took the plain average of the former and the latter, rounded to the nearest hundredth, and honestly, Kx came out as 0.99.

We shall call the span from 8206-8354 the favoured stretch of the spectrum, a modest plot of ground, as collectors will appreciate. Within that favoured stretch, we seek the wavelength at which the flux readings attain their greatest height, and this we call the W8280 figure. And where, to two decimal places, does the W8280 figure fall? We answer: 8325.62 AA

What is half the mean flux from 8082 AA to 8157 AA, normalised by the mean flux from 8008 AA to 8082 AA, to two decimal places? 0.50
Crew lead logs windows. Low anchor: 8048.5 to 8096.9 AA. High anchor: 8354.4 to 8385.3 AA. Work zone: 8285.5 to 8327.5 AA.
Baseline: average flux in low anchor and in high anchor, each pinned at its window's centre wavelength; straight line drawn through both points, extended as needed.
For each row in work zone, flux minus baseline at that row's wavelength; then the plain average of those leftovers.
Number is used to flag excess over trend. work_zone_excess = -1.6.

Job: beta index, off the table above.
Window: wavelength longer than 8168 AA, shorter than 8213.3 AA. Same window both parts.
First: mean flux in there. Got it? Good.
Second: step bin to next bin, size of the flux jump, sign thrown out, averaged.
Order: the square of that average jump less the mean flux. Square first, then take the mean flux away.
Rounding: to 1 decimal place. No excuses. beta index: -55.7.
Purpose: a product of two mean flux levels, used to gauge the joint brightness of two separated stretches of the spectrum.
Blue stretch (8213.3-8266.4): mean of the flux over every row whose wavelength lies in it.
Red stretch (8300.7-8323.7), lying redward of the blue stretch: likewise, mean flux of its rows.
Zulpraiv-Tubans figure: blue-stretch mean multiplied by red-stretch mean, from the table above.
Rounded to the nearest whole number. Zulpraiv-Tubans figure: 3147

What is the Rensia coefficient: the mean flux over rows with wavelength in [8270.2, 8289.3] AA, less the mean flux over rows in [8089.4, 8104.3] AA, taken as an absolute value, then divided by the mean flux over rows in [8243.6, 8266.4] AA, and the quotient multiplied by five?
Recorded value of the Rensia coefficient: 0.08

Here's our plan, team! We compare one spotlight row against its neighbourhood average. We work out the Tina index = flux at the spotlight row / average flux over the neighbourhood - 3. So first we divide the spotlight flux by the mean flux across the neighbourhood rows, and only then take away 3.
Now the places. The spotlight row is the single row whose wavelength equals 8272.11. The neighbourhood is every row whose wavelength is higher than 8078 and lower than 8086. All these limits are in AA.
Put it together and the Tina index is -1.99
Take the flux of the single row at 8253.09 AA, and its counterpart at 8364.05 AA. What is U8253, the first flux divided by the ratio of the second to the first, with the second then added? 114.8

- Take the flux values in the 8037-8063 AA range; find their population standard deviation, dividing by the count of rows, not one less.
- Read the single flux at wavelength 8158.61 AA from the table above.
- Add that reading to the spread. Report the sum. 57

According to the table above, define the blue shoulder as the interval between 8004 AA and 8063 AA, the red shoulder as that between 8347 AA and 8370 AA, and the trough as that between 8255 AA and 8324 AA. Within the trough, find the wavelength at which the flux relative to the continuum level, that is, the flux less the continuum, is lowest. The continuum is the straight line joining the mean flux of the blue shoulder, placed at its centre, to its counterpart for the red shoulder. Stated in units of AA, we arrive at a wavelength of 8291.18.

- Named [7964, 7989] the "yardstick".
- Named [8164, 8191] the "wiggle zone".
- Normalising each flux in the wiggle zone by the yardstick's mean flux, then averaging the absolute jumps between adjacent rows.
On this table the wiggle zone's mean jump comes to 0.0047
